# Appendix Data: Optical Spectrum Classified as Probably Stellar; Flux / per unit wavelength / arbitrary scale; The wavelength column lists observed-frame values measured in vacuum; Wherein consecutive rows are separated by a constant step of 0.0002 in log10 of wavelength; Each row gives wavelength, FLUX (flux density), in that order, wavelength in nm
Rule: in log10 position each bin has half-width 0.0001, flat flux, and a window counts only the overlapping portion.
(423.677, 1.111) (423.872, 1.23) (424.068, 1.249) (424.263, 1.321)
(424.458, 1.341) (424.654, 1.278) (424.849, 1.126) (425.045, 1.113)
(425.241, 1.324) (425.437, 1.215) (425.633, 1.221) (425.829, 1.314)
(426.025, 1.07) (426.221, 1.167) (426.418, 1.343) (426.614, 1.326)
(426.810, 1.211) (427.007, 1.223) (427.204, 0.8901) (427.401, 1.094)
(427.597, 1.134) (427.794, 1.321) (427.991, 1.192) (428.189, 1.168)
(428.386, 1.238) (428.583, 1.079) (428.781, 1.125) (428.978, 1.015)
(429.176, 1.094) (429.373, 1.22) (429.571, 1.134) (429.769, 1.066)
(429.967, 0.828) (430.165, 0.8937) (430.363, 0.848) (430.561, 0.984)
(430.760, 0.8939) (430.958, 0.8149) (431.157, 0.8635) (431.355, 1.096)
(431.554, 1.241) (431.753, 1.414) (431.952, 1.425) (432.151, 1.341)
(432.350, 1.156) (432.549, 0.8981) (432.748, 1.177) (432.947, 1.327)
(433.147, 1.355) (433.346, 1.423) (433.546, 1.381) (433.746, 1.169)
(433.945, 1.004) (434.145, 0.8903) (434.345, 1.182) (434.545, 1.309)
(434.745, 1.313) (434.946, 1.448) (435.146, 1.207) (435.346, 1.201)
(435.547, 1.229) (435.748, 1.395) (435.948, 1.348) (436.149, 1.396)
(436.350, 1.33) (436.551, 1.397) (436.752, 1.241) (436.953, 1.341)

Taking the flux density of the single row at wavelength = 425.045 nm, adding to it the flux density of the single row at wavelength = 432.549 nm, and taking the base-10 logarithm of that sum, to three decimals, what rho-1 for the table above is 0.303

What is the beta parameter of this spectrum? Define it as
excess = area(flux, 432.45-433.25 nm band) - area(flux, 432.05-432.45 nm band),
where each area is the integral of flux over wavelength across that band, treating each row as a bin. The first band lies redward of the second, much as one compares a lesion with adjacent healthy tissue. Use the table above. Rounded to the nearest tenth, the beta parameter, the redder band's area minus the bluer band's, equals 0.5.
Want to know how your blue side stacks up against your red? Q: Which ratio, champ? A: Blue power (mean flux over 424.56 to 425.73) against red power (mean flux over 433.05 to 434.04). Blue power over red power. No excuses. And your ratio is 0.96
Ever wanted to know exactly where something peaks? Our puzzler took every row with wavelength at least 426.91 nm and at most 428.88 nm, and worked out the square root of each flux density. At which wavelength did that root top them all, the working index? 427.794 nm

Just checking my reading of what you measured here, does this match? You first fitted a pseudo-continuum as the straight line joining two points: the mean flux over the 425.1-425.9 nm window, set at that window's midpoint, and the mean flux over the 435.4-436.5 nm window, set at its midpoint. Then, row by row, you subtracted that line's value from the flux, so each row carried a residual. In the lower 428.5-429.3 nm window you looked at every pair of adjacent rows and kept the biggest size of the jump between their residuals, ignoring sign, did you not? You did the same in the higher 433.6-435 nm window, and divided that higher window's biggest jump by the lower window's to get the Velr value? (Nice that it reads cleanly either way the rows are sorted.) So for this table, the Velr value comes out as 2.6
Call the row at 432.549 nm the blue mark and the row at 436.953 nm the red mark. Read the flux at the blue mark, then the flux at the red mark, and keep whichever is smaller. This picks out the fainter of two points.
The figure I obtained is 0.90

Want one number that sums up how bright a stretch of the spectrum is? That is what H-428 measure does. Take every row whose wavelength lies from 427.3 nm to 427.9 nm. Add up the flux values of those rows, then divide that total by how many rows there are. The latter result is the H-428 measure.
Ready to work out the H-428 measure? 1.18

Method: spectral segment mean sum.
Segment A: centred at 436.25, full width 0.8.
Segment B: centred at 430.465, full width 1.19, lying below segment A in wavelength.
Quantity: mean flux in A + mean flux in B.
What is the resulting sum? 2.24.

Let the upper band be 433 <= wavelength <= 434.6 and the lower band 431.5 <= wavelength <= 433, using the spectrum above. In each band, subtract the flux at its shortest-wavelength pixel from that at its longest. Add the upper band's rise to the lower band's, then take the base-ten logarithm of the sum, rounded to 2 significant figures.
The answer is -1.4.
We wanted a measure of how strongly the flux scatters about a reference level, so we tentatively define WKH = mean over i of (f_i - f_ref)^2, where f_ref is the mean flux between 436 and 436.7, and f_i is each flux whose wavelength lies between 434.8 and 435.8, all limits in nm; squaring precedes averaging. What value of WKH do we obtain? 0.02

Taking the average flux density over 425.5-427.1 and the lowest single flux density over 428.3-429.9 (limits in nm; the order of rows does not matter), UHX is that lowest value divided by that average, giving 0.82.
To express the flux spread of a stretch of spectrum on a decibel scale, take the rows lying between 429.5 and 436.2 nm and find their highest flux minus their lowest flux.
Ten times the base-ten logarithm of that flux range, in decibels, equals -2.0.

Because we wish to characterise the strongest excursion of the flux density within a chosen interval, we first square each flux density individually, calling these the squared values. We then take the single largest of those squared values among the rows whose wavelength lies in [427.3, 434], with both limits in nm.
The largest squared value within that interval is 2.0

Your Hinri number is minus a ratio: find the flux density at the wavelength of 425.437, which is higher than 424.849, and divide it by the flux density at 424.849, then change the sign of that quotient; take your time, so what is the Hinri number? -1.08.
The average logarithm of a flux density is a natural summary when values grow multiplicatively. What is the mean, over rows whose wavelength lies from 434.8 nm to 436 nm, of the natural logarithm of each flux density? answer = 0.26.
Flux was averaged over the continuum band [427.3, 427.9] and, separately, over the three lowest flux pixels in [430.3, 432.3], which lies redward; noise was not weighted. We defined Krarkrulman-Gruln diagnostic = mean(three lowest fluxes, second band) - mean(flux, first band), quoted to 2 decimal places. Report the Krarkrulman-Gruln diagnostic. -0.34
